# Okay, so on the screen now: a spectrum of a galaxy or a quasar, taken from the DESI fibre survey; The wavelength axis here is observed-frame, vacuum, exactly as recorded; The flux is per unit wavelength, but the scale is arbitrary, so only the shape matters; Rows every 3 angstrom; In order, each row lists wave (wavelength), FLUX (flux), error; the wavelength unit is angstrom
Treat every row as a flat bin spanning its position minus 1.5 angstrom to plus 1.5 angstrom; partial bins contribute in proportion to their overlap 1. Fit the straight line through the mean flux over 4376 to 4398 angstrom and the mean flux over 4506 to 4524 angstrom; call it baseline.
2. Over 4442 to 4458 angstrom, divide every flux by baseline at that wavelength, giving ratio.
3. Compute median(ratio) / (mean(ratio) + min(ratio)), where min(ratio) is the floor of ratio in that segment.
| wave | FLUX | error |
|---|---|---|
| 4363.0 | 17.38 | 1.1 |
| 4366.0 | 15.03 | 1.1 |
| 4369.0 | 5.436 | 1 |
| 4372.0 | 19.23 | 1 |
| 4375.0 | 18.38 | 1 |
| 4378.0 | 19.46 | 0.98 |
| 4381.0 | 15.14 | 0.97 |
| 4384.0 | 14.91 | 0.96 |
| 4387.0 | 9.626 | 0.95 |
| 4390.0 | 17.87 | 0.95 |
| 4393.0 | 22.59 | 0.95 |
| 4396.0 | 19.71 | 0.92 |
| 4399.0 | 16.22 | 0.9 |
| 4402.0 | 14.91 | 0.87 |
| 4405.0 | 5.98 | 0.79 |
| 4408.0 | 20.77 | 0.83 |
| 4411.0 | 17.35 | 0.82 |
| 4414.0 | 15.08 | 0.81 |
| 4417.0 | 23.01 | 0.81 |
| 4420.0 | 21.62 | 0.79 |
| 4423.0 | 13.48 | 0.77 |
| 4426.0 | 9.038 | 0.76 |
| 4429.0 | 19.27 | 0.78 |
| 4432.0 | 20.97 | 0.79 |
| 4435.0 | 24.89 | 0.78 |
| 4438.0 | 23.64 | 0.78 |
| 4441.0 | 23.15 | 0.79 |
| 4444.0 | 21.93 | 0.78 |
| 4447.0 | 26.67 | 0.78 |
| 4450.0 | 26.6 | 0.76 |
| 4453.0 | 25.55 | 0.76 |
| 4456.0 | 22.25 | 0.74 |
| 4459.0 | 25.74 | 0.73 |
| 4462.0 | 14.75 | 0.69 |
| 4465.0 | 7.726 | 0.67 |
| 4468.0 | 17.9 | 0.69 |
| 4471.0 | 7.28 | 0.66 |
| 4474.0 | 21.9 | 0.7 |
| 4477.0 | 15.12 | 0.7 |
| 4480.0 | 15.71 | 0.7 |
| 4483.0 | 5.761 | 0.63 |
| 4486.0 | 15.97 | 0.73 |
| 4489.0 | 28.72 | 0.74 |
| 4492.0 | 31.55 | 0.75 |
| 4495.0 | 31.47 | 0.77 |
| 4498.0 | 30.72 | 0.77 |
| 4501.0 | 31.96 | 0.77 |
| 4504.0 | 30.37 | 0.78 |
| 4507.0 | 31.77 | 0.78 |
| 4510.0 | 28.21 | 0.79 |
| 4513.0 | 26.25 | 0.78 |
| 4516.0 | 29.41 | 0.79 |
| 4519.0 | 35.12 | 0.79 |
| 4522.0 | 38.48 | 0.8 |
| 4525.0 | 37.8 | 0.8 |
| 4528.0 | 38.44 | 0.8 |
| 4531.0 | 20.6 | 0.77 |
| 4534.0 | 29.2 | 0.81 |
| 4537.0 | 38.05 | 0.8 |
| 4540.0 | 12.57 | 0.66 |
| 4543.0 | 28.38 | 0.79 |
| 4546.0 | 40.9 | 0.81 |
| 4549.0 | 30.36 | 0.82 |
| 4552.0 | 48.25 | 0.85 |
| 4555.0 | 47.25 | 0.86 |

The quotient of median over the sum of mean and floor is 0.54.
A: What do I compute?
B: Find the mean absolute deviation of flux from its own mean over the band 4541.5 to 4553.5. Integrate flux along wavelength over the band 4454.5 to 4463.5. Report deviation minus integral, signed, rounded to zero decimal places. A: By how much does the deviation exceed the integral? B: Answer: -181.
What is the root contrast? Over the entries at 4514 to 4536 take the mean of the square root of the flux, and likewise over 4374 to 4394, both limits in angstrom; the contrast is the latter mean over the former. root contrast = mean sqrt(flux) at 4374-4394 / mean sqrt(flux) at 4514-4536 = 0.7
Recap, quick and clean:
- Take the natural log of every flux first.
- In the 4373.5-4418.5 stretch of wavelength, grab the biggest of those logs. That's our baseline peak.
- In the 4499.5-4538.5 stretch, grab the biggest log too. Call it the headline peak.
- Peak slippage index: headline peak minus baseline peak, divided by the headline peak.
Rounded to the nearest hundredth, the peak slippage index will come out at 0.14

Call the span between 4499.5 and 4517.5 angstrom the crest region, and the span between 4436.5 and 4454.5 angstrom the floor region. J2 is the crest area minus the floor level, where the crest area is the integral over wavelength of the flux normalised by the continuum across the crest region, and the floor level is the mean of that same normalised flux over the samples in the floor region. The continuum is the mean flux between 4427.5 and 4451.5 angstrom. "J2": 22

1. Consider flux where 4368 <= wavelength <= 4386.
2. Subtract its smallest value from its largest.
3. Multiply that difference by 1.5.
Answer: 21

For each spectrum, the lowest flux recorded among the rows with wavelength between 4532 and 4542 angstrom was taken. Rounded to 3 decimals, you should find 12.570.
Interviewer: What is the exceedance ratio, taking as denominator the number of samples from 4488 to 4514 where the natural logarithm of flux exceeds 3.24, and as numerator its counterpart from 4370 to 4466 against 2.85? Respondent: 2.33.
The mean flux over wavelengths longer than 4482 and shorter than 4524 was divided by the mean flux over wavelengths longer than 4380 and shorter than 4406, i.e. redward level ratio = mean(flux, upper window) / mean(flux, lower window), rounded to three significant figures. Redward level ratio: 1.86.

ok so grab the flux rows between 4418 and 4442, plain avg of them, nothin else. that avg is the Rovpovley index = 19.5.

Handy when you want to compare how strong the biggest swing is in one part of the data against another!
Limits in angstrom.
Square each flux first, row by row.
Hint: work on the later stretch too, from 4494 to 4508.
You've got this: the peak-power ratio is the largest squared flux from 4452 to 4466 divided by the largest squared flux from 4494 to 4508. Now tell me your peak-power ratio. 0.6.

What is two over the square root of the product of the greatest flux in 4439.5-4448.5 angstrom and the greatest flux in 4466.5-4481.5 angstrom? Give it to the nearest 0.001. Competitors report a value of 0.083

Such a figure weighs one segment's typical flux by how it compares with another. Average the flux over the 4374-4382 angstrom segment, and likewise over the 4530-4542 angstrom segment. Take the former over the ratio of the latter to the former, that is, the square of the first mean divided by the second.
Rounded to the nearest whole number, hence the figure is 12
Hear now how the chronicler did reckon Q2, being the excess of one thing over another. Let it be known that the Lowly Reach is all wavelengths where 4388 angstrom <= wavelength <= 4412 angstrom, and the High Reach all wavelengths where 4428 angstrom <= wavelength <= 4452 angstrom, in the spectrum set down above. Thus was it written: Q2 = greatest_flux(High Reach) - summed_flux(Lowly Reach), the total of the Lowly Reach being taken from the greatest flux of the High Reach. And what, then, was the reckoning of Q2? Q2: -109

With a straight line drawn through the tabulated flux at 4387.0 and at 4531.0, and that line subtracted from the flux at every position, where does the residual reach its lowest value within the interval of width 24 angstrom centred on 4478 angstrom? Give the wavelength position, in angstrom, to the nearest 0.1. 4483.0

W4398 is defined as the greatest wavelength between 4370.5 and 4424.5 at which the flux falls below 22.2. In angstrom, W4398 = 4423.0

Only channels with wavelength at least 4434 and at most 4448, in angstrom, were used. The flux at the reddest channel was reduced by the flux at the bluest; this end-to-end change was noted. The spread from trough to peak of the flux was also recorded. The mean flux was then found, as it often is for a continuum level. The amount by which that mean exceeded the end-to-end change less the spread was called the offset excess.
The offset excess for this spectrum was 27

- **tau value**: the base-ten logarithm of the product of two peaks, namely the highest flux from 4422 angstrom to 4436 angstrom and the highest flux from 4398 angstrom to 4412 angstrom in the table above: 2.71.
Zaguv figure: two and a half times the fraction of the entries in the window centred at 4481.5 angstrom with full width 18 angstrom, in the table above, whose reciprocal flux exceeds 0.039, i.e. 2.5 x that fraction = 2.08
